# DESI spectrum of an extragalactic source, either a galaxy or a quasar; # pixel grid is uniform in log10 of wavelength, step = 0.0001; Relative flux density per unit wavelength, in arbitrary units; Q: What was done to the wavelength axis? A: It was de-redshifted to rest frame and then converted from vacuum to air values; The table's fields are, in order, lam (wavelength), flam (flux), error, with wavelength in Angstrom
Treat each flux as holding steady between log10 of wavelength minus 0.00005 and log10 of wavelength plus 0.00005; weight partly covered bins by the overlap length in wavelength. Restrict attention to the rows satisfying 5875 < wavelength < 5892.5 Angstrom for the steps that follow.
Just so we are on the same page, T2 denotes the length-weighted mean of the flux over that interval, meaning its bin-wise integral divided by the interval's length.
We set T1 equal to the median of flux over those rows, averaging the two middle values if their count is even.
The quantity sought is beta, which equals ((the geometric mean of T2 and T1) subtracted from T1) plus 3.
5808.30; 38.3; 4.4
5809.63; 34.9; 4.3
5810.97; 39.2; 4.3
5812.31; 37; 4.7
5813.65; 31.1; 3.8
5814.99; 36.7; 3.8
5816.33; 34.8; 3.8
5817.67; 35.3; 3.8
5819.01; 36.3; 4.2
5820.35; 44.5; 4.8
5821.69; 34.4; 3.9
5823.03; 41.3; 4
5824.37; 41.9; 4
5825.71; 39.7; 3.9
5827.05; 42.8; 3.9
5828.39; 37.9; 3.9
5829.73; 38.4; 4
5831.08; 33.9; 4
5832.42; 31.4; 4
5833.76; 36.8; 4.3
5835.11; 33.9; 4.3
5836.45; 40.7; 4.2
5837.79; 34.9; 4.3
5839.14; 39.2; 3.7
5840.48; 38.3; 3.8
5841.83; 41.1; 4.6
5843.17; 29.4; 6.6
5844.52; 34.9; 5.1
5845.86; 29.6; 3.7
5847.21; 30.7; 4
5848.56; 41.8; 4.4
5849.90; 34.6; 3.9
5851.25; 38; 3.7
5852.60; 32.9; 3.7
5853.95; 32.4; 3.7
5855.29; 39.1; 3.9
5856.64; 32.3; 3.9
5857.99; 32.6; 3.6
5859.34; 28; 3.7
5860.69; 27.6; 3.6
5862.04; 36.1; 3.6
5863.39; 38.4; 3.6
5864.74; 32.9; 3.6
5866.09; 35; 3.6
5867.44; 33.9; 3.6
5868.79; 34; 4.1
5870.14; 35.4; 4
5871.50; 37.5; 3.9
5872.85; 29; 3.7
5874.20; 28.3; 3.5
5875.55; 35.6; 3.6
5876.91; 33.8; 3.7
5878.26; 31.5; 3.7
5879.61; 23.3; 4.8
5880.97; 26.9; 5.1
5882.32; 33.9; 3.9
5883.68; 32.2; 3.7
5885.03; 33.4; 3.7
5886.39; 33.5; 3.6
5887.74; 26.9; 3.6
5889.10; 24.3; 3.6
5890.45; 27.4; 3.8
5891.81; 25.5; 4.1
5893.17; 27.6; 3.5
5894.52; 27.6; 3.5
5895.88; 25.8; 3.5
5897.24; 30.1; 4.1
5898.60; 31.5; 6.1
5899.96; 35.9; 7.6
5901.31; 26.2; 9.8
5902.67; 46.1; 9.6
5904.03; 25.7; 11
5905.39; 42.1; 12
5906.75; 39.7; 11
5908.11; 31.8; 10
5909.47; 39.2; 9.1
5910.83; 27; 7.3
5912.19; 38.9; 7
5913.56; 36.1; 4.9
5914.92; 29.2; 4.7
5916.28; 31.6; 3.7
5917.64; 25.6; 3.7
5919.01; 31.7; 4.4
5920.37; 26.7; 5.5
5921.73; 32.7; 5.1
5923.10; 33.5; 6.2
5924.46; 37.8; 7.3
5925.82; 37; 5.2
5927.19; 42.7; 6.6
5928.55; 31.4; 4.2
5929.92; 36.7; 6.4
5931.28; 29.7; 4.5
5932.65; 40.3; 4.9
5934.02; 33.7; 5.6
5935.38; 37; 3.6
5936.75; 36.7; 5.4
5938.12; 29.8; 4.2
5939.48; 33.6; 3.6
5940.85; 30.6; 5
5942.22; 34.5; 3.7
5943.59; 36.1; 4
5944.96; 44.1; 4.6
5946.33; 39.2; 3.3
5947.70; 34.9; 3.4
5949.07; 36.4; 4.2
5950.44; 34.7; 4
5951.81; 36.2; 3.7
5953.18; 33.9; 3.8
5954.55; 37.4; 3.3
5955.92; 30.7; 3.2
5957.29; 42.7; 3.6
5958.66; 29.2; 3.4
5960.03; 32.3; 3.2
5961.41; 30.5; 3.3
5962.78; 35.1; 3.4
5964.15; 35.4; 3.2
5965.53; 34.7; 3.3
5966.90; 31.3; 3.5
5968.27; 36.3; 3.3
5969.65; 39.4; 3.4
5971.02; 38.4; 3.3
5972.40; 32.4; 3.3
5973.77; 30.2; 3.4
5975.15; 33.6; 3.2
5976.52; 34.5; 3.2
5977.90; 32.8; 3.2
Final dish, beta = 3.9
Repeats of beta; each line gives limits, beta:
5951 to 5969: 3.2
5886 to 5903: 2.1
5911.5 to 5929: 2.6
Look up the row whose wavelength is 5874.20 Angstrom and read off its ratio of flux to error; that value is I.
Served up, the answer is 8.1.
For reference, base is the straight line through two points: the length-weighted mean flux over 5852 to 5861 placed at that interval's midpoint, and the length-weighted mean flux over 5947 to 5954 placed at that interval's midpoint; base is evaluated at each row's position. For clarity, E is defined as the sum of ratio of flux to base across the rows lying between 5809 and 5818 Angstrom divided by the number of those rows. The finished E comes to 1.15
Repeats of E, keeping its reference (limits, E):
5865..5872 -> 1.08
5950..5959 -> 0.99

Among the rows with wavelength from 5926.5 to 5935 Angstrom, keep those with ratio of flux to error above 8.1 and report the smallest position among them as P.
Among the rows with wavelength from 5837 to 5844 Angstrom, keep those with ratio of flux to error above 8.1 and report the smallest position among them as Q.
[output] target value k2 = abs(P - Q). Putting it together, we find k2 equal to 94.9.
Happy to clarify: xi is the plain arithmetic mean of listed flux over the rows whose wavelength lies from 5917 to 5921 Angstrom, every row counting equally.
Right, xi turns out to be 28.0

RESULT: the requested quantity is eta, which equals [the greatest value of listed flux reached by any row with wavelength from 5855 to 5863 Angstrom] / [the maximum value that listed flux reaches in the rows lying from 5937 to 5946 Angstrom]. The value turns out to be 0.89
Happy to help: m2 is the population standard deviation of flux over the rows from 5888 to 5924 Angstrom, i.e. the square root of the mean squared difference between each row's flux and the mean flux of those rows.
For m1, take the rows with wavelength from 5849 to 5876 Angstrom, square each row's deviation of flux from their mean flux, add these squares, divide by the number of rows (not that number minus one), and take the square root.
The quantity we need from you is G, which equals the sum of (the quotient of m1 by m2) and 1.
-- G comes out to 1.6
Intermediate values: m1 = 3.4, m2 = 5.8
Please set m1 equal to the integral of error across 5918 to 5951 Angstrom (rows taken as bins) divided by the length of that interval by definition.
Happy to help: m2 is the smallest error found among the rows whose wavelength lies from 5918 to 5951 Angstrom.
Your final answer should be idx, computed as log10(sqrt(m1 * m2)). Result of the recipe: 0.599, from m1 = 4.78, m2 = 3.30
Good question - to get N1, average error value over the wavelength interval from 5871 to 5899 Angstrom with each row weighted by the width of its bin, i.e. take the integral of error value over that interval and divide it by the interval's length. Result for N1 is 3.9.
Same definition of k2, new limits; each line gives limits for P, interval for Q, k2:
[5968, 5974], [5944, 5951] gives 23.3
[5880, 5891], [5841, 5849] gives 40.5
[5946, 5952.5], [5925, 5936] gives 13.7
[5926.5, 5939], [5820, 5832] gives 112.3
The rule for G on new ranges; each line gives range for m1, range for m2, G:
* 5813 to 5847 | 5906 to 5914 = 1.9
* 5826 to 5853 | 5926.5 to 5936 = 1.9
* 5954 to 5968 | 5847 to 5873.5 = 2.1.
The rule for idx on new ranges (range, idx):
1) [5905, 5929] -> 0.691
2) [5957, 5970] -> 0.515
